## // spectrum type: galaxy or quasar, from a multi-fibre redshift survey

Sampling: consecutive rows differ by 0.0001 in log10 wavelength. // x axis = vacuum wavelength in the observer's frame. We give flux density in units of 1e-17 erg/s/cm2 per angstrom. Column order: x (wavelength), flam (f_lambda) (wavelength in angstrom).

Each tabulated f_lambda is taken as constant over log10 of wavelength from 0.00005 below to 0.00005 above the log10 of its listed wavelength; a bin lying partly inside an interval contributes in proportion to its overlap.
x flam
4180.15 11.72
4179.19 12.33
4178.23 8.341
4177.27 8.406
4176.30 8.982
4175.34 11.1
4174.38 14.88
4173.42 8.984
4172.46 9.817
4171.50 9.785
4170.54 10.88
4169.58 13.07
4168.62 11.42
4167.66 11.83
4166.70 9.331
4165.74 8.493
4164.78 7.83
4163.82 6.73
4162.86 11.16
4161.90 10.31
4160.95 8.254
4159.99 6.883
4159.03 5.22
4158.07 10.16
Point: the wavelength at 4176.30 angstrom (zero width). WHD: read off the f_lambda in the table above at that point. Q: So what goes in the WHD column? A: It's 8.982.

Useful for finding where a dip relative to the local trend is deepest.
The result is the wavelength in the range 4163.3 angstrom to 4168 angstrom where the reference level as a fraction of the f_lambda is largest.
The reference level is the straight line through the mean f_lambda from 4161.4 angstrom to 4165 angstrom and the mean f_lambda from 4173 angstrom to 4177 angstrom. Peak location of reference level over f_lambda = 4163.82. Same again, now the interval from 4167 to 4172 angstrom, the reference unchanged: 4171.50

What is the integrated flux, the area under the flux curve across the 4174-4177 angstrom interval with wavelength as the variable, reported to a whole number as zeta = 34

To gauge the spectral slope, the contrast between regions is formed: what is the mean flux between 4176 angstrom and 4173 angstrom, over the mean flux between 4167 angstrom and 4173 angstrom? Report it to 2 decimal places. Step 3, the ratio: 1.05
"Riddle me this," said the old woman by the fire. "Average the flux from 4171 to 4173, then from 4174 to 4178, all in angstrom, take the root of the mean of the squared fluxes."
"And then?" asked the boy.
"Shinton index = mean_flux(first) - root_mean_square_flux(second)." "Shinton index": -1.3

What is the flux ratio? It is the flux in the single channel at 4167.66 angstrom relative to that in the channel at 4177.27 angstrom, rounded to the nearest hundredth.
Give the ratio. 1.41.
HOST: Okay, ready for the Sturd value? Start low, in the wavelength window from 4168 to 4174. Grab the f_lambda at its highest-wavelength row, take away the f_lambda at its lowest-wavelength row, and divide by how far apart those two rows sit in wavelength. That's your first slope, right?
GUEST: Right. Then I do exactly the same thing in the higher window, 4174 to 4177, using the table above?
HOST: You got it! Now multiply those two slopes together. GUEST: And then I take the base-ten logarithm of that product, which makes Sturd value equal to 0.19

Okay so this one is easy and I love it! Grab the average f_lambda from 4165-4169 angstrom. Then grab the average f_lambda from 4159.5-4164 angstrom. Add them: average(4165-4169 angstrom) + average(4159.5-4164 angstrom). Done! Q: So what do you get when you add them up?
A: 18.9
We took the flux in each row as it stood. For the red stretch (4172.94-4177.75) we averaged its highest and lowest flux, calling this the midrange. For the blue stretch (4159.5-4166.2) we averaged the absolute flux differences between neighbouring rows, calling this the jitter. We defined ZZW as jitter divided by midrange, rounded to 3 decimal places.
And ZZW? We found 0.150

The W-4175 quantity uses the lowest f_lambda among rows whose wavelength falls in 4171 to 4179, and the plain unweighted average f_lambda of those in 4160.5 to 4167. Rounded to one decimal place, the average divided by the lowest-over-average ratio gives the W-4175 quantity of 9.4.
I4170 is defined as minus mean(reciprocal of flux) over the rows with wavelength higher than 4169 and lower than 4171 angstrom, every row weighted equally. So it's -0.084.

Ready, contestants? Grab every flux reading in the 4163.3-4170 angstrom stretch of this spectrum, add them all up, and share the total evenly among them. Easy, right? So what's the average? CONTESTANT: 9.8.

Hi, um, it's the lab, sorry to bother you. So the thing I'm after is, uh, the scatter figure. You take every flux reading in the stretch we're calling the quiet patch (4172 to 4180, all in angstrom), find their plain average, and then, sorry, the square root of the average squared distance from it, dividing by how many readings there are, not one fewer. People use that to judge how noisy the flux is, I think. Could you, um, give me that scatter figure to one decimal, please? 2.1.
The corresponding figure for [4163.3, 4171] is 2.1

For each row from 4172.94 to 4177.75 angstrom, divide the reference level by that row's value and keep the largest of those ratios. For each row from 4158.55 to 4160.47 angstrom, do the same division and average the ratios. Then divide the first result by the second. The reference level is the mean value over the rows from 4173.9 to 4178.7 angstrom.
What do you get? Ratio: 0.71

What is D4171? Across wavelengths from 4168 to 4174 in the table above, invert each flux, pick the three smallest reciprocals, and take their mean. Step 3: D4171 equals 0.0853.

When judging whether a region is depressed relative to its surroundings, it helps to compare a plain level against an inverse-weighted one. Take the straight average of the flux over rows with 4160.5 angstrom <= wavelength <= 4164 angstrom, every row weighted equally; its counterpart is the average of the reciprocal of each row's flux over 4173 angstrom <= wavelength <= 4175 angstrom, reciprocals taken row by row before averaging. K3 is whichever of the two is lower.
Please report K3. 0.089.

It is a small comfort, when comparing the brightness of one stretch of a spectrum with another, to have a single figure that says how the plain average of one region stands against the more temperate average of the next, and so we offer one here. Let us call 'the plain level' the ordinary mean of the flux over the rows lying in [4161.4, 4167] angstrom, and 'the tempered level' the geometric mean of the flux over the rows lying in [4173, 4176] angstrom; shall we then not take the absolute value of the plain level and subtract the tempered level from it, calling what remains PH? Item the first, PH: -2.4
